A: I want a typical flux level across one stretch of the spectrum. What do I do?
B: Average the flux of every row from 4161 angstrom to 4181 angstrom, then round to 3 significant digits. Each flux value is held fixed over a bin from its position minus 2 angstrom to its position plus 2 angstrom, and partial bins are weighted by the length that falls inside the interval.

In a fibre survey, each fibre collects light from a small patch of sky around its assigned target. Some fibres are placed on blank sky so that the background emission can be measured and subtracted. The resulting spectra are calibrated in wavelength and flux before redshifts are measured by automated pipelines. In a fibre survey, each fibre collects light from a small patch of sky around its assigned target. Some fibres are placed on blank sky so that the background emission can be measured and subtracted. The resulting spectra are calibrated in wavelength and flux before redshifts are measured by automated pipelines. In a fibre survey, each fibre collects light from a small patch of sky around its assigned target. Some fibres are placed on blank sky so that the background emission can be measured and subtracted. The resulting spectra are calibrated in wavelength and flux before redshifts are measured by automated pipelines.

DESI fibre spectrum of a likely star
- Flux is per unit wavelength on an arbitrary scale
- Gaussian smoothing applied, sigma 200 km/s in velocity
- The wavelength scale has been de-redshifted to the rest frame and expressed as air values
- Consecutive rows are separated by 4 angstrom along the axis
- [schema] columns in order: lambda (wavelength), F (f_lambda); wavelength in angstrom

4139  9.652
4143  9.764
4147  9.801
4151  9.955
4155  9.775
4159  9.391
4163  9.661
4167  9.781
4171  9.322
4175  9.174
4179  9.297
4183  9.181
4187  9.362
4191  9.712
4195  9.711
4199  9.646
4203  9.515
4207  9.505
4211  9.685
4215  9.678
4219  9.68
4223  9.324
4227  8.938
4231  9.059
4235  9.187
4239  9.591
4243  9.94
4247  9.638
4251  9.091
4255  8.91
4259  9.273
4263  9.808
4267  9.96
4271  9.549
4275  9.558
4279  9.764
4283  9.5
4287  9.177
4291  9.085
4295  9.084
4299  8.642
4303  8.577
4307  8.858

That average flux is 9.45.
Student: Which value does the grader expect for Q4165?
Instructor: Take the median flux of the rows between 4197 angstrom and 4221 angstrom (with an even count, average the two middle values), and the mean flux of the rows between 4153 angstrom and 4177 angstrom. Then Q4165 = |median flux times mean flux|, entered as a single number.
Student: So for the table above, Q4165 92.0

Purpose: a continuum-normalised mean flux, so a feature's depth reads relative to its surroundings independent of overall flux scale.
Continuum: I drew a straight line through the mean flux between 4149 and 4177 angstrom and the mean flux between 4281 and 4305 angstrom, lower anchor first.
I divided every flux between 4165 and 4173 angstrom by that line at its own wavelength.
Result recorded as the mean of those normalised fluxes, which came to 1.00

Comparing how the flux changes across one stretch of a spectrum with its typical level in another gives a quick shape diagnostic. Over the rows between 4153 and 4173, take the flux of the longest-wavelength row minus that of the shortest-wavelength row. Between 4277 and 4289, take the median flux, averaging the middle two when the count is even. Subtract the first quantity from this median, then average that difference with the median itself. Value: 9.73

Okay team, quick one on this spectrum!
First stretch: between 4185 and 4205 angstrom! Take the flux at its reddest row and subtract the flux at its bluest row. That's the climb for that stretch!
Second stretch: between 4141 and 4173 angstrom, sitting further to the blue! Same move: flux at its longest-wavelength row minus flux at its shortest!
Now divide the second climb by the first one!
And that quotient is -2.9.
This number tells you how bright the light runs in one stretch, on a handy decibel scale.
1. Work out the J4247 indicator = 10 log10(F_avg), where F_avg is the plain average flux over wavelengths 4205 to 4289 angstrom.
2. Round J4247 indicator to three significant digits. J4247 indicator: 9.76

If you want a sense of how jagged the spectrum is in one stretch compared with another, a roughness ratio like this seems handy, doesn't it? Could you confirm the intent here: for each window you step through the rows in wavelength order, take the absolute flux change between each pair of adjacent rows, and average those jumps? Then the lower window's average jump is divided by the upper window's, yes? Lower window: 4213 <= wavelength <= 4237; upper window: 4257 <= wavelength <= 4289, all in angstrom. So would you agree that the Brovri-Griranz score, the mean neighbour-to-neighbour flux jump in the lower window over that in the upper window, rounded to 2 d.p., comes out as 0.73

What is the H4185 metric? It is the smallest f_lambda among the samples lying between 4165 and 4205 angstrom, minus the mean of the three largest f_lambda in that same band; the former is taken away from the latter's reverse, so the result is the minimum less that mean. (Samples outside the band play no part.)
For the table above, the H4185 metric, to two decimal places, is -0.56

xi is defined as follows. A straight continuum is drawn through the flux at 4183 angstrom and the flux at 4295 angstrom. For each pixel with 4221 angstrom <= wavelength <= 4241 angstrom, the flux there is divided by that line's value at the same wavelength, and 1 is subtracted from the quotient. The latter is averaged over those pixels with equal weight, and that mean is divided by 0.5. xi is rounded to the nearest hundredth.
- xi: 0.02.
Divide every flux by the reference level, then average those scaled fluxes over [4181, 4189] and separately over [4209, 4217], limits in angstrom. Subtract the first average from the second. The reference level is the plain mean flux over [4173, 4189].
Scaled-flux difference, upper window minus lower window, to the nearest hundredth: 0.04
